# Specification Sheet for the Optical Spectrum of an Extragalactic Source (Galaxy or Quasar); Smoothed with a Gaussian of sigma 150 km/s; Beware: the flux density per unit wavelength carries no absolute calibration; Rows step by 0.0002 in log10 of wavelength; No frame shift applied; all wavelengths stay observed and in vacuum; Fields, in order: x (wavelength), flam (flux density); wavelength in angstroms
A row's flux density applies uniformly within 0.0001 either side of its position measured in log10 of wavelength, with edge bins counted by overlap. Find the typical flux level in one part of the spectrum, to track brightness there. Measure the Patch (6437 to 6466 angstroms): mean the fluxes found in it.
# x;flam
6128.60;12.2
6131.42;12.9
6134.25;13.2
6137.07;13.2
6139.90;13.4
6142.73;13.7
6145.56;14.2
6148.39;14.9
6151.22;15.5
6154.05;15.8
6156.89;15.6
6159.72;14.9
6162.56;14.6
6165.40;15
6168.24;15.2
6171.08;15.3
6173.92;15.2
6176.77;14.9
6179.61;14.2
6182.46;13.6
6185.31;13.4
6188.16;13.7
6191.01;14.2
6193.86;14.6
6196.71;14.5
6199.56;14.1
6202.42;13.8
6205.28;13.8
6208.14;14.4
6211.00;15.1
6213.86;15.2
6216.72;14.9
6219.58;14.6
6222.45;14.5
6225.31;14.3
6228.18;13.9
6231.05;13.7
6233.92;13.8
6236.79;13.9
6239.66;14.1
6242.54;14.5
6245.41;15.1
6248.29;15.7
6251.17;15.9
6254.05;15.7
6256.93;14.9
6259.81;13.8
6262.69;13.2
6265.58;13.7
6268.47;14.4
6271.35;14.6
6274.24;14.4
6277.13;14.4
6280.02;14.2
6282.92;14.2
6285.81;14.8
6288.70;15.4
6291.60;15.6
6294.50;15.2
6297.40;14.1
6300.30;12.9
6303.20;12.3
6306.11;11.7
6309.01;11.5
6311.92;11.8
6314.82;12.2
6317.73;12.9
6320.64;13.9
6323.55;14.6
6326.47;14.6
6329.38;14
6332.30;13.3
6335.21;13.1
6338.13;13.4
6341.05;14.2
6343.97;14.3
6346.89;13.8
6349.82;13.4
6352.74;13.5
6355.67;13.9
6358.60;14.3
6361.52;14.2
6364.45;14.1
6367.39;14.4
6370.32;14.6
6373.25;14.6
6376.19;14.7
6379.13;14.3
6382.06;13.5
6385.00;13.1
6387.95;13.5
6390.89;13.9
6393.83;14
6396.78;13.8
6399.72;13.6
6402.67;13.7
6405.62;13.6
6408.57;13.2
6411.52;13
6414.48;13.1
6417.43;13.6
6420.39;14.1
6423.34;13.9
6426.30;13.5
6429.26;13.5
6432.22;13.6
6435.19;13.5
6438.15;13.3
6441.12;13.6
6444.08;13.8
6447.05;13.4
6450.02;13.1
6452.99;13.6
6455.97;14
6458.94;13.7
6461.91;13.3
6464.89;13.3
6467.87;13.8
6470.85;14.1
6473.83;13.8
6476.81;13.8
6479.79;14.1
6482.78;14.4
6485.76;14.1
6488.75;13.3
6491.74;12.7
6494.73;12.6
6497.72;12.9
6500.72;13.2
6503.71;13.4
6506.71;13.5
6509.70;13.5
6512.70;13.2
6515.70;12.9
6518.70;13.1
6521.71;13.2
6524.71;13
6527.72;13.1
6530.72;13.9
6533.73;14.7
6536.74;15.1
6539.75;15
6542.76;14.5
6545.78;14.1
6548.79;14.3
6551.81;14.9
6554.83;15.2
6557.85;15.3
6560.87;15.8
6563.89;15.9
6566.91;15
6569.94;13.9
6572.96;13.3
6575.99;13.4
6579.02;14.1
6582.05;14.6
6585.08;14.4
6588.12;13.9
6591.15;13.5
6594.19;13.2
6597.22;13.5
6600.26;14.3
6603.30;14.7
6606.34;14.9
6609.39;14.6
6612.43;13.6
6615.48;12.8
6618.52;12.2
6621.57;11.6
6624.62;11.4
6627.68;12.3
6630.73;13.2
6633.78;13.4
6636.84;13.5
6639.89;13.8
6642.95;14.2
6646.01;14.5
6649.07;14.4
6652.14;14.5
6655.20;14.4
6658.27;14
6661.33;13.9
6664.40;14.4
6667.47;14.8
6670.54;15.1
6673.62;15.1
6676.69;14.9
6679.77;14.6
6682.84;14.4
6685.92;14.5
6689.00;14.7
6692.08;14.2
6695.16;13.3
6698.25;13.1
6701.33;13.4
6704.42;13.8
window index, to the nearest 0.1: 13.5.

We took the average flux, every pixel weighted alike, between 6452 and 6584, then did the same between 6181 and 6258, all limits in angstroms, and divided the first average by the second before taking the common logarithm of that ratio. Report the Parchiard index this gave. -0.02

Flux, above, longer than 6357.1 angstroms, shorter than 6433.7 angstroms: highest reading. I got 14.7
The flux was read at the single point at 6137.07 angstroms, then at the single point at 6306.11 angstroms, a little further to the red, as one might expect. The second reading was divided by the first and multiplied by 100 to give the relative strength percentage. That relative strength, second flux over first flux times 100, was 89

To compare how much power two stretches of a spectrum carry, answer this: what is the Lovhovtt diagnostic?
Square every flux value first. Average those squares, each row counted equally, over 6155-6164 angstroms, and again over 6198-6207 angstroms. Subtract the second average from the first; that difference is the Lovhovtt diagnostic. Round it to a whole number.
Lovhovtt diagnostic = 33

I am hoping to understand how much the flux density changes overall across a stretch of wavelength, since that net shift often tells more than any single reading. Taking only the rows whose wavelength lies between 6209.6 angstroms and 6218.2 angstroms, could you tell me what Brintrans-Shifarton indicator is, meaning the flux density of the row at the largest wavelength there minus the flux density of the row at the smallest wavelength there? -0.2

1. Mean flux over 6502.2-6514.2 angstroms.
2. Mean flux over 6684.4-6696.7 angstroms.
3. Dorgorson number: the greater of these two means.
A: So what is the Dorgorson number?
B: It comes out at 14.2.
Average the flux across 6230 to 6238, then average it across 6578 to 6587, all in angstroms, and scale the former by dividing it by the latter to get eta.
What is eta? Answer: 0.96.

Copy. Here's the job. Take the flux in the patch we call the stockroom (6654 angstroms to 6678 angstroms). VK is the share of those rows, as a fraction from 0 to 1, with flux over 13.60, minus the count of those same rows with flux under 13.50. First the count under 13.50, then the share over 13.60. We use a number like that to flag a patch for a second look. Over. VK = 1.0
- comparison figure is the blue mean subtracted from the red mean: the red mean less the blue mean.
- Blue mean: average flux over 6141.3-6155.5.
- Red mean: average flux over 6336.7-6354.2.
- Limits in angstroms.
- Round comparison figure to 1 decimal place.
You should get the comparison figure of -1.1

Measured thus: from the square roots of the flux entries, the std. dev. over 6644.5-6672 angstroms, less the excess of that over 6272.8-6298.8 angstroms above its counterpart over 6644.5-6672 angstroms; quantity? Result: 0.02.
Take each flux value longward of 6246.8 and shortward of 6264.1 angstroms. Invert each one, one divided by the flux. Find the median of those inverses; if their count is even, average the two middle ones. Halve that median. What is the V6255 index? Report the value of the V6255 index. 0.0327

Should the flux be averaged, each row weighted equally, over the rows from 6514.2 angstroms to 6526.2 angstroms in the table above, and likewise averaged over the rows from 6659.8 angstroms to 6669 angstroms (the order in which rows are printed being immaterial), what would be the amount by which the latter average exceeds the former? 1.3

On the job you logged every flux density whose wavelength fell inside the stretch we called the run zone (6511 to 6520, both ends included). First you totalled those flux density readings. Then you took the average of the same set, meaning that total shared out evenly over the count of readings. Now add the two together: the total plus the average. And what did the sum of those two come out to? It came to 52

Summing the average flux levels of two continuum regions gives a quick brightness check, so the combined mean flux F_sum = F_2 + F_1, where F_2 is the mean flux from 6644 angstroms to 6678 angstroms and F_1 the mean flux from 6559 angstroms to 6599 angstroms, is 28.7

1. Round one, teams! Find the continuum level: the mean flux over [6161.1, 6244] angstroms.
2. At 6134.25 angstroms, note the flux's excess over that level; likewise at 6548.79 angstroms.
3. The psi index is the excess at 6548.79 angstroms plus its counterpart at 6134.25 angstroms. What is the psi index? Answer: -1.3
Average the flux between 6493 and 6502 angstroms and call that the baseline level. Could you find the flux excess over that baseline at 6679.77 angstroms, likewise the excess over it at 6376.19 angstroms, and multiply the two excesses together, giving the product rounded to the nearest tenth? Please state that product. 3.1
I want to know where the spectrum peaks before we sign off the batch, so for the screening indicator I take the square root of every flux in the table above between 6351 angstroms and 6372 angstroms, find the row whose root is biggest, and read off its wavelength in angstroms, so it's 6370.32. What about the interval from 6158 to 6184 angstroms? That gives 6171.08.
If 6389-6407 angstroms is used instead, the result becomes 6393.83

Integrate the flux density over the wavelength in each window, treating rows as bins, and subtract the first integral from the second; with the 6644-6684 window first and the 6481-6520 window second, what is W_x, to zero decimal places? -63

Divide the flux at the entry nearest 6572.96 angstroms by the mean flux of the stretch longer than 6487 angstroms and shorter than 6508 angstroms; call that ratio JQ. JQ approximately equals 1.02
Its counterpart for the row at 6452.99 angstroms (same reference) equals 1.04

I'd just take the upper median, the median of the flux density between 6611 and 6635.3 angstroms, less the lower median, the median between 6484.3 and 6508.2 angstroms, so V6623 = -0.7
